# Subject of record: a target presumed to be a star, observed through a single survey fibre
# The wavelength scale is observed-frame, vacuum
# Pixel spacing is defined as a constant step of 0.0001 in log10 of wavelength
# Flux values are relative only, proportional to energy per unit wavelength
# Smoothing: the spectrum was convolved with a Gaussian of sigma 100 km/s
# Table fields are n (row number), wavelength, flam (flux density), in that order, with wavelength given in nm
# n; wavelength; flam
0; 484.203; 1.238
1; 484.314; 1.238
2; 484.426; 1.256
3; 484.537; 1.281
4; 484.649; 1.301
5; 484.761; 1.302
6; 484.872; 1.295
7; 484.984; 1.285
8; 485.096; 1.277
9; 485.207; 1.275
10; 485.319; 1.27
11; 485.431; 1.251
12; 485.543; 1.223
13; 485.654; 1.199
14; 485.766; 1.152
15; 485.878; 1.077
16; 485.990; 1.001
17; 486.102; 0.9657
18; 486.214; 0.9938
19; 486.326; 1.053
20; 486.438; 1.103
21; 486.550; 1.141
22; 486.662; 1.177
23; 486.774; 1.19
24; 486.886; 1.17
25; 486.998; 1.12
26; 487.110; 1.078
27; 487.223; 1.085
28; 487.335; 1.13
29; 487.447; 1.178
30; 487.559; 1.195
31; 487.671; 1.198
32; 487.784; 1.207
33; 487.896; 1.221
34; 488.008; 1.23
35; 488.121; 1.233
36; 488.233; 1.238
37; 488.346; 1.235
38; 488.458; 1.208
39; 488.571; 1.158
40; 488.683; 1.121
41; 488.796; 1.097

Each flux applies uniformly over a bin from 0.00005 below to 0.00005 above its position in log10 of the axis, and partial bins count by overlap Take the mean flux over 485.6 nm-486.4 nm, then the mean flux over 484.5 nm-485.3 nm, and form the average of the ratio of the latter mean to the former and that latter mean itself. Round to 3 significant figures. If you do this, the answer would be 1.25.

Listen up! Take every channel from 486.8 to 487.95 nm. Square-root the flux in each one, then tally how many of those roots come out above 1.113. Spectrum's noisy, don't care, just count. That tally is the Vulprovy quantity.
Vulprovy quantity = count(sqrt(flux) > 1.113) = 0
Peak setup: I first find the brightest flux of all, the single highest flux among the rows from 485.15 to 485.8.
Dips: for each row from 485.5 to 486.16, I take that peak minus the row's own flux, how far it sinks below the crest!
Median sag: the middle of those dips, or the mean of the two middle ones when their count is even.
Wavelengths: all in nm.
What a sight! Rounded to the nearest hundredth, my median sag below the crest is 0.16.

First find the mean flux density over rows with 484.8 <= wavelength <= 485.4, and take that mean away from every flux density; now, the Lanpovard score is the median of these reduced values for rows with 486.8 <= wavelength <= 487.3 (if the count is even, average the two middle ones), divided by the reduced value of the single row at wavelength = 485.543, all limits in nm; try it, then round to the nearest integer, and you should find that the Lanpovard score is 3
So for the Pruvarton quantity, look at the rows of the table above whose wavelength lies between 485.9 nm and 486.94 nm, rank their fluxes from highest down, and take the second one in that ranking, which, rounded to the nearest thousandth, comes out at 1.177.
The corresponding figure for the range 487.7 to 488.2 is 1.230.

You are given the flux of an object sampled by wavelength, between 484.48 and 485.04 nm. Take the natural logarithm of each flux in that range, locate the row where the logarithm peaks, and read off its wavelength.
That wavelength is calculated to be 484.761 nm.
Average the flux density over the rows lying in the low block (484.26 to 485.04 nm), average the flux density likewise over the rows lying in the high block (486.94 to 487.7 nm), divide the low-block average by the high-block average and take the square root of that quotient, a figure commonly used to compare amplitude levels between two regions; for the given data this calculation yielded 1.06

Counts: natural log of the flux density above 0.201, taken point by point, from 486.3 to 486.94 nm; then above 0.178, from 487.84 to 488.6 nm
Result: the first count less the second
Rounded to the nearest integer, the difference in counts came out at -6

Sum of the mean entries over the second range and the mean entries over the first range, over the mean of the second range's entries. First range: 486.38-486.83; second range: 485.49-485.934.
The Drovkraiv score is 1.991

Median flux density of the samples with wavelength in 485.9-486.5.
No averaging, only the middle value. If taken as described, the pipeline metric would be 1.00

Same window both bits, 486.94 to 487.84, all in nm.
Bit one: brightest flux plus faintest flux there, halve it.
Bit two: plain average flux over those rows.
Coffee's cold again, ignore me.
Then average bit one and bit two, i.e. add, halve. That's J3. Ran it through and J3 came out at 1.15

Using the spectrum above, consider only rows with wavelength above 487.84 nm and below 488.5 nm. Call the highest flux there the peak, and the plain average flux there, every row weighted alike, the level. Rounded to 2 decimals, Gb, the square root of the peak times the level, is 1.23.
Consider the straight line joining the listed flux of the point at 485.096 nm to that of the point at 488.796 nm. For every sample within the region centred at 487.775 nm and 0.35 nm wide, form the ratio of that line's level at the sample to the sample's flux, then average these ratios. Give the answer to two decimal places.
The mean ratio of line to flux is 0.95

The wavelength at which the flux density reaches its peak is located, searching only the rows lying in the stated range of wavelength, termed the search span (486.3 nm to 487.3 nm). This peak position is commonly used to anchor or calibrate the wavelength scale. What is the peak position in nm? 486.774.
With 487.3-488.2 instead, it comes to 488.121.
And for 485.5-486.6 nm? 485.543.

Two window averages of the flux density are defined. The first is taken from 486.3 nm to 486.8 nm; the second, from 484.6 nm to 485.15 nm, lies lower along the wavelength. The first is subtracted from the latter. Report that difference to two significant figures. 0.16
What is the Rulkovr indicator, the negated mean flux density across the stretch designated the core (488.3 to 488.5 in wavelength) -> -1.22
